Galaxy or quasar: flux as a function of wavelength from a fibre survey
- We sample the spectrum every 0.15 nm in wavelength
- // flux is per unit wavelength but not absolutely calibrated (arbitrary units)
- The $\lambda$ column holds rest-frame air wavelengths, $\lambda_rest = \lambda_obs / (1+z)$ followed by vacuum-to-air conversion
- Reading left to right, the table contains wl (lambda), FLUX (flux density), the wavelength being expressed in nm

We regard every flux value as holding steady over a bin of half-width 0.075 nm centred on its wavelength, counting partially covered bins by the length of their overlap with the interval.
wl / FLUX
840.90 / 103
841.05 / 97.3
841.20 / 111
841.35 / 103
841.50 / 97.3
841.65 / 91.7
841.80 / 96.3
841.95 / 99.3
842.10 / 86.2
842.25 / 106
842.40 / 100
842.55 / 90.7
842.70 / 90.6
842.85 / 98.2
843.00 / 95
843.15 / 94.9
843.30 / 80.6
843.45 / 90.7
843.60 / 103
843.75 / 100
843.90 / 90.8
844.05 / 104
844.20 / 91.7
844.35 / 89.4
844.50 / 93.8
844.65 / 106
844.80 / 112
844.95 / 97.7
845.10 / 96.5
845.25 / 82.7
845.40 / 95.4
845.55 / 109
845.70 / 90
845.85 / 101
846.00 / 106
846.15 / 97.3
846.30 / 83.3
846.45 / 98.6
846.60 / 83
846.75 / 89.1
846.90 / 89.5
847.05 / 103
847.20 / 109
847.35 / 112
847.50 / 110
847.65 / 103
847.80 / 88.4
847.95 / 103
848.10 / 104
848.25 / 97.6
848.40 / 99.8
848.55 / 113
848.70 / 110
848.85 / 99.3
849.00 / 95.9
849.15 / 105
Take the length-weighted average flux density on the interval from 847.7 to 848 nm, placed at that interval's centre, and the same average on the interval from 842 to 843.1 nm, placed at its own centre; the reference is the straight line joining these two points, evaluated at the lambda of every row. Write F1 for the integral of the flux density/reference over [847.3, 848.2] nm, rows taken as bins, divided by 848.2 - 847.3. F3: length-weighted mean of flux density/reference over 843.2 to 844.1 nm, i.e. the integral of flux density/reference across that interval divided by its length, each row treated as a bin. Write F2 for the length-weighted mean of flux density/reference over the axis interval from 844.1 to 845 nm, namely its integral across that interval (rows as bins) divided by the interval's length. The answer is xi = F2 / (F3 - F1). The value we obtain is -12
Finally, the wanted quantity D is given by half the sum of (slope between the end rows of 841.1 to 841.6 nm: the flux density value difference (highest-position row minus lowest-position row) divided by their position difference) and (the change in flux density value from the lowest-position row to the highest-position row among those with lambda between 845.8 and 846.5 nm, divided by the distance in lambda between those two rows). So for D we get -25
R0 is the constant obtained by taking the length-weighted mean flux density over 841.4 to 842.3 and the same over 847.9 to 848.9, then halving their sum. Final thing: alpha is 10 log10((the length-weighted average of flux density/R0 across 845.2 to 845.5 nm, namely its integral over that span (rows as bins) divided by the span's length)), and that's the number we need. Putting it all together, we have -0.4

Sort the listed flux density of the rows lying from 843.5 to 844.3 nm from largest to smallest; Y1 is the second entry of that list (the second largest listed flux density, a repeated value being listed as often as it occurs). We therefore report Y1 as 103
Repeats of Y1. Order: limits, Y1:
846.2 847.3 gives 103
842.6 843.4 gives 95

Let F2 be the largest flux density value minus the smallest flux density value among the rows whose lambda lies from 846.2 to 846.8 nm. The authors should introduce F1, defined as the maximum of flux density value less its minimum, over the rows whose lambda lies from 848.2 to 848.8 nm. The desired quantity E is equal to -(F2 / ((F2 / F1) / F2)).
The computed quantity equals -240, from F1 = 15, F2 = 16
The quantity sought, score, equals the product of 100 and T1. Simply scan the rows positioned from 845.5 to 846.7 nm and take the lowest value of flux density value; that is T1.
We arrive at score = 8300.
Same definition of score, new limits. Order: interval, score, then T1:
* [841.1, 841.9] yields 9170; 91.7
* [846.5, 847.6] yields 8300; 83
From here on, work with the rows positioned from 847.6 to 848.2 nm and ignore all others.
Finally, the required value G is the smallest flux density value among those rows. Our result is 88.4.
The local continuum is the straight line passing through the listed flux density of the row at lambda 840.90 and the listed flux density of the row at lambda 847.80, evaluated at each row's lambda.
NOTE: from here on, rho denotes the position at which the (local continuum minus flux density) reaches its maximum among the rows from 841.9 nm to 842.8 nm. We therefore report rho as 842.10 nm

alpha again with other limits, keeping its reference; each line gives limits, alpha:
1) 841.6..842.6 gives -0.2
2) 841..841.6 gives 0.1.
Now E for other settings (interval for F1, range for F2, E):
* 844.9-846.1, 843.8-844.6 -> -384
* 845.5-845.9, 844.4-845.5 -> -557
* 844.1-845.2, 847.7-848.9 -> -556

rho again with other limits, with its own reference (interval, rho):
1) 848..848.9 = 848.25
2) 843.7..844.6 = 844.35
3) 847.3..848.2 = 847.80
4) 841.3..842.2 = 842.10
